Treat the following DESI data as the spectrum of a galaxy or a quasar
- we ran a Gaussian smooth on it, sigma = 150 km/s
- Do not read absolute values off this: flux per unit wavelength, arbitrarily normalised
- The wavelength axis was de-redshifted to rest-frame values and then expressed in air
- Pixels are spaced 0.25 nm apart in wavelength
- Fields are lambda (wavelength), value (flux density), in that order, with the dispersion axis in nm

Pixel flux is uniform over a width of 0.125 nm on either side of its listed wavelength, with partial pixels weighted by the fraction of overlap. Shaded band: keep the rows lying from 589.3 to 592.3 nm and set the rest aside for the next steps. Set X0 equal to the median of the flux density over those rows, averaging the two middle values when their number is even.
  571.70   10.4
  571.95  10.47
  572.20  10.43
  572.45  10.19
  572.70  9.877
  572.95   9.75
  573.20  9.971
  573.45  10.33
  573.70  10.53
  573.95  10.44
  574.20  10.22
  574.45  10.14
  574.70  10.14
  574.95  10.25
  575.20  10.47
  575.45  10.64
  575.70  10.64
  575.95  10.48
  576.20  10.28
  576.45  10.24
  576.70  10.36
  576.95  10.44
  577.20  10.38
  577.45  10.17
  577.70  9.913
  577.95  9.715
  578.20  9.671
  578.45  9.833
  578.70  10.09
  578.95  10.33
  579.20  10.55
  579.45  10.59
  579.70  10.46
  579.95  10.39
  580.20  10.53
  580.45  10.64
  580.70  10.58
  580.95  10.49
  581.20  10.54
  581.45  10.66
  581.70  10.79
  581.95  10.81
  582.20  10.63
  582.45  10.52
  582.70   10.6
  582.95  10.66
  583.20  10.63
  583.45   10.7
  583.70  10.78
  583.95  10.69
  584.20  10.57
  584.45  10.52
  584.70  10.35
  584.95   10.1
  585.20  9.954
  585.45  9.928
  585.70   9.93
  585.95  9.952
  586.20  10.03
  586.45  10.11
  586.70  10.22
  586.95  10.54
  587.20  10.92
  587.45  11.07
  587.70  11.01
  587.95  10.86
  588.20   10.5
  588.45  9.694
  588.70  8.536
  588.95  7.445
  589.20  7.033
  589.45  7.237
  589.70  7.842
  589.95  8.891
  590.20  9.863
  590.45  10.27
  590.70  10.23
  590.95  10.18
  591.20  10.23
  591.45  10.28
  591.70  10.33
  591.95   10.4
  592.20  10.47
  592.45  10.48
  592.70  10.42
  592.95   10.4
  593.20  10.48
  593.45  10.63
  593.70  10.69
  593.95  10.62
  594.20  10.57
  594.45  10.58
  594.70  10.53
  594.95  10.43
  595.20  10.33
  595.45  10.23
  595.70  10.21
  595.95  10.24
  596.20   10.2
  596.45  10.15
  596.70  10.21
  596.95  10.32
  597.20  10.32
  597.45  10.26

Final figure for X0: 10.23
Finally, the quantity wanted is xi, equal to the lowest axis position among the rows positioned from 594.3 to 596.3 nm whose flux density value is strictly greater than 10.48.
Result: 594.45 nm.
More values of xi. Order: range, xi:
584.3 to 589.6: 584.45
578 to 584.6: 579.20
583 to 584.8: 583.20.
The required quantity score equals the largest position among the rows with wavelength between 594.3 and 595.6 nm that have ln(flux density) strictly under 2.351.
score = 595.45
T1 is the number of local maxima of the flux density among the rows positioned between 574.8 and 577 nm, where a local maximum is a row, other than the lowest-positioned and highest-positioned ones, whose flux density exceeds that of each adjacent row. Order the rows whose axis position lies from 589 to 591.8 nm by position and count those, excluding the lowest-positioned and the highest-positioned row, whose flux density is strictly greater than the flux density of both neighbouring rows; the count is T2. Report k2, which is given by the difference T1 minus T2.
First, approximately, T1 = 0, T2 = 1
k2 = -1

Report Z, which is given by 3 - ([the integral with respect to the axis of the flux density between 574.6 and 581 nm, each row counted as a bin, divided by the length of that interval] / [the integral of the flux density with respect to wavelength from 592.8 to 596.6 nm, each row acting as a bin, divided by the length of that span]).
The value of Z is 2.01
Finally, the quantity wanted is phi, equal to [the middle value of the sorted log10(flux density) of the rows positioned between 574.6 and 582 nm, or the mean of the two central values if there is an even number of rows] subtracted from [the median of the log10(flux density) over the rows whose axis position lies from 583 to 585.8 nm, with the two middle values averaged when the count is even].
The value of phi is 0.003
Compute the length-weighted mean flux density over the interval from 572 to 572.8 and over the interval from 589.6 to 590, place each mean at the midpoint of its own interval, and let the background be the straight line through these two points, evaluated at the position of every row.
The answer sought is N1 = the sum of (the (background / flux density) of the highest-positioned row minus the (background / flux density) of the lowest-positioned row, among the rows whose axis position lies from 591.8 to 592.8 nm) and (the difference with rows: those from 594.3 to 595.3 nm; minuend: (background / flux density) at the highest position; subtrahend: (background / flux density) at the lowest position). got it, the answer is 0.00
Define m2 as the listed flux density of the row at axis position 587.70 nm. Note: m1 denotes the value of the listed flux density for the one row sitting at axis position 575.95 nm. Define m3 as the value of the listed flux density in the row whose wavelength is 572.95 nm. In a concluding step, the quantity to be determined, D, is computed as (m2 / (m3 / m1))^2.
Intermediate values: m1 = 10.48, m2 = 11.01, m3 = 9.75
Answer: 140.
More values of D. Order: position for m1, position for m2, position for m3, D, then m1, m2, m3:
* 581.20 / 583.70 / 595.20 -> 121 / 10.54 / 10.78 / 10.33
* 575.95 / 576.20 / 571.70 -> 107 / 10.48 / 10.28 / 10.4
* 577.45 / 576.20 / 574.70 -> 106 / 10.17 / 10.28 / 10.14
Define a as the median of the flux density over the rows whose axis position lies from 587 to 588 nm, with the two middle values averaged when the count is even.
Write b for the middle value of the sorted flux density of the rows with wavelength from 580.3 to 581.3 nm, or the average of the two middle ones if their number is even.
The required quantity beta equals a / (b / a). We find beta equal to 11.4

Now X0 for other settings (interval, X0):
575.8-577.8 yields 10.32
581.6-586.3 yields 10.57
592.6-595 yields 10.55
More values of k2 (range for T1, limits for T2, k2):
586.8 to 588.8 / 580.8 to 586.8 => -2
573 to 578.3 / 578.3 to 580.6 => 1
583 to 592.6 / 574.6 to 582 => 0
